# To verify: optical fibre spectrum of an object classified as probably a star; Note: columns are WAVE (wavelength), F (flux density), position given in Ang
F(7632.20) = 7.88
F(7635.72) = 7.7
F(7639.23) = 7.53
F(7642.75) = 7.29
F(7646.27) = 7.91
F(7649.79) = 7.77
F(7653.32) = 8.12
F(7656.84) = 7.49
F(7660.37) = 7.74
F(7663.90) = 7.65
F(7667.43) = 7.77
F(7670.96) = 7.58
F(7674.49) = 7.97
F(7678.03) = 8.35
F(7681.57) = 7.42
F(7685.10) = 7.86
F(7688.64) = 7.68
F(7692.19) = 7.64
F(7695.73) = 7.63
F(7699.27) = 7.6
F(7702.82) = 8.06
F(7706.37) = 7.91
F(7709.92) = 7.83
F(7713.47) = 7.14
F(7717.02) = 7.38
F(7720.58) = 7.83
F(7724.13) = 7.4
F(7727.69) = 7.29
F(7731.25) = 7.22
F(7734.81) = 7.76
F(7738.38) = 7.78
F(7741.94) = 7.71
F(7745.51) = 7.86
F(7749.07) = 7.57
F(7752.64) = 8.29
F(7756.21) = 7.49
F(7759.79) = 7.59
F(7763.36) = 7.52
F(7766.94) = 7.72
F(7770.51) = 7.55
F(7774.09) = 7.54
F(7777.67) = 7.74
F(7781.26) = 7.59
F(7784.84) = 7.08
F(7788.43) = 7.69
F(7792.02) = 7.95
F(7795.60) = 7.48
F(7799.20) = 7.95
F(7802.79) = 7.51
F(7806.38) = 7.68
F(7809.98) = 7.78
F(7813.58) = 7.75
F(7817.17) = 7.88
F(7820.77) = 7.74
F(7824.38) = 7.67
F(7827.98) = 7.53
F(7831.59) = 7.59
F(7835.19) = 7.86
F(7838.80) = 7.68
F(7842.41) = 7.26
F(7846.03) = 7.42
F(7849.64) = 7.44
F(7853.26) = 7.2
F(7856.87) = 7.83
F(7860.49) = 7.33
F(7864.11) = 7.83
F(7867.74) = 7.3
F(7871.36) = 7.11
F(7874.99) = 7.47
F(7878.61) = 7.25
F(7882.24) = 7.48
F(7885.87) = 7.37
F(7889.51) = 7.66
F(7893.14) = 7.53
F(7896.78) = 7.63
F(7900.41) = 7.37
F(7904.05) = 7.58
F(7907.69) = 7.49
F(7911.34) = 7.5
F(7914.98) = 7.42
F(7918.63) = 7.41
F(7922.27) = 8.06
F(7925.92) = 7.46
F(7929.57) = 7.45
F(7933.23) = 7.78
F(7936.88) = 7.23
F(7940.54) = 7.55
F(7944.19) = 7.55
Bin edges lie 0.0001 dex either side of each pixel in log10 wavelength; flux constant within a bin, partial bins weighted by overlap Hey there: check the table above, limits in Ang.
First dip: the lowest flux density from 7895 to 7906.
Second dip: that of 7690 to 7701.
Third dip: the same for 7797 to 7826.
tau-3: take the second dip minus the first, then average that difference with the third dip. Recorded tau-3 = 3.87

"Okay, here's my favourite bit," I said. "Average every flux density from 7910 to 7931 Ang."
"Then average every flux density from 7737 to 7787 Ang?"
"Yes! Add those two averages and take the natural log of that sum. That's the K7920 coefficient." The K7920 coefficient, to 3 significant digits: 2.72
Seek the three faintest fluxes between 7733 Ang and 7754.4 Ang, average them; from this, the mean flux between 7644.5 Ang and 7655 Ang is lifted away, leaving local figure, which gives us -0.25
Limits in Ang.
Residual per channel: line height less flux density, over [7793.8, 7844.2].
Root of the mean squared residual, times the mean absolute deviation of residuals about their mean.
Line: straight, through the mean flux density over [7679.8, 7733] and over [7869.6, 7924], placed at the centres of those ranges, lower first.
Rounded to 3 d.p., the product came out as 0.031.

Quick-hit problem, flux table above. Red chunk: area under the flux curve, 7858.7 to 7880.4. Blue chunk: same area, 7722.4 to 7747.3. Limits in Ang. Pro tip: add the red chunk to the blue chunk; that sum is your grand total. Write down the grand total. 349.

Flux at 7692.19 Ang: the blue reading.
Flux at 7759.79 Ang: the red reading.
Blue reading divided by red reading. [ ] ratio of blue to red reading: 1.01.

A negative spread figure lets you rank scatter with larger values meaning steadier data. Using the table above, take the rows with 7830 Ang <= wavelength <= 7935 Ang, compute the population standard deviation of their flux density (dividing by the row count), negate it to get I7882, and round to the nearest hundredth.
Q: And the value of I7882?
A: -0.21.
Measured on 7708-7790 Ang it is -0.26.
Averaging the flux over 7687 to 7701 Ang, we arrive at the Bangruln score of 7.64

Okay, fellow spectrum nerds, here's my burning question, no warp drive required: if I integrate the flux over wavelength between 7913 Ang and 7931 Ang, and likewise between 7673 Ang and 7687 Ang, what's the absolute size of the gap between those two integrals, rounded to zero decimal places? 26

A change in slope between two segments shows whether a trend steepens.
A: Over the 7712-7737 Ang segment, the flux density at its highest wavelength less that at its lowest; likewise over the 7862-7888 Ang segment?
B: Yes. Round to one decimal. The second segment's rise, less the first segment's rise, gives -1.1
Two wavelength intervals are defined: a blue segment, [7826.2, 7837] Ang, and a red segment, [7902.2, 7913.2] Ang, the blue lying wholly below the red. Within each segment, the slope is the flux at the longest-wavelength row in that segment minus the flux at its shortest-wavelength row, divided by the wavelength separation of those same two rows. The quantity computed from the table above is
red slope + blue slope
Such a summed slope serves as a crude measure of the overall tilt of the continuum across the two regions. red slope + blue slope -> 0.03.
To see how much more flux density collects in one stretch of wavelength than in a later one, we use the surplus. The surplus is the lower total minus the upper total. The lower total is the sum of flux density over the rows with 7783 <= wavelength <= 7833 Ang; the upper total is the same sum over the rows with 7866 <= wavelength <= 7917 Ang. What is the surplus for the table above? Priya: 3.12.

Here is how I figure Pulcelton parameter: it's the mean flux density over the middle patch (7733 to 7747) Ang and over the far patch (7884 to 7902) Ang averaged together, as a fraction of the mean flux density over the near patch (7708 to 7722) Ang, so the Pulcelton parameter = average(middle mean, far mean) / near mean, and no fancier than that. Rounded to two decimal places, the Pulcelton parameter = 1.01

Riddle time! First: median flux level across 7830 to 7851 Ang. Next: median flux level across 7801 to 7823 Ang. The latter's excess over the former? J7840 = 0.23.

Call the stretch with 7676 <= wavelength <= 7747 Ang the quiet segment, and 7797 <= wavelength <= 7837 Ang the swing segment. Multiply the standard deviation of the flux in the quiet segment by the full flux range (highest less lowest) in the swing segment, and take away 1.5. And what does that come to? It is -1.37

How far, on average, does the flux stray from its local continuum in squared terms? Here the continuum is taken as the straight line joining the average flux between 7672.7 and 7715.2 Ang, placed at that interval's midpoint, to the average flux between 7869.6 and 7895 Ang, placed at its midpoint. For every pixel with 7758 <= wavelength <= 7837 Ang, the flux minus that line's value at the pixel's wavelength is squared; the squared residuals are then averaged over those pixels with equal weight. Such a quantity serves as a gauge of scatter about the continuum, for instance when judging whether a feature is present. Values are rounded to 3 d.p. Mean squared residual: 0.049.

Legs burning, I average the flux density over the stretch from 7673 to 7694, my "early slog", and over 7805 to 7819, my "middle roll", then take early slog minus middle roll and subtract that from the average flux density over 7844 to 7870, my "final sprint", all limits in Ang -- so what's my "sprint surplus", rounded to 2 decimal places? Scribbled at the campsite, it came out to 7.43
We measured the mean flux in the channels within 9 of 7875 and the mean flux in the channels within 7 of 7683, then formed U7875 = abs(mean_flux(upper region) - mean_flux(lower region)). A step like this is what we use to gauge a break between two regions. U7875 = 0.51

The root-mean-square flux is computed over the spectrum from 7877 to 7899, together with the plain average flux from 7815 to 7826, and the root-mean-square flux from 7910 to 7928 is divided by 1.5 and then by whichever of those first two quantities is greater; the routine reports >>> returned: 0.650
